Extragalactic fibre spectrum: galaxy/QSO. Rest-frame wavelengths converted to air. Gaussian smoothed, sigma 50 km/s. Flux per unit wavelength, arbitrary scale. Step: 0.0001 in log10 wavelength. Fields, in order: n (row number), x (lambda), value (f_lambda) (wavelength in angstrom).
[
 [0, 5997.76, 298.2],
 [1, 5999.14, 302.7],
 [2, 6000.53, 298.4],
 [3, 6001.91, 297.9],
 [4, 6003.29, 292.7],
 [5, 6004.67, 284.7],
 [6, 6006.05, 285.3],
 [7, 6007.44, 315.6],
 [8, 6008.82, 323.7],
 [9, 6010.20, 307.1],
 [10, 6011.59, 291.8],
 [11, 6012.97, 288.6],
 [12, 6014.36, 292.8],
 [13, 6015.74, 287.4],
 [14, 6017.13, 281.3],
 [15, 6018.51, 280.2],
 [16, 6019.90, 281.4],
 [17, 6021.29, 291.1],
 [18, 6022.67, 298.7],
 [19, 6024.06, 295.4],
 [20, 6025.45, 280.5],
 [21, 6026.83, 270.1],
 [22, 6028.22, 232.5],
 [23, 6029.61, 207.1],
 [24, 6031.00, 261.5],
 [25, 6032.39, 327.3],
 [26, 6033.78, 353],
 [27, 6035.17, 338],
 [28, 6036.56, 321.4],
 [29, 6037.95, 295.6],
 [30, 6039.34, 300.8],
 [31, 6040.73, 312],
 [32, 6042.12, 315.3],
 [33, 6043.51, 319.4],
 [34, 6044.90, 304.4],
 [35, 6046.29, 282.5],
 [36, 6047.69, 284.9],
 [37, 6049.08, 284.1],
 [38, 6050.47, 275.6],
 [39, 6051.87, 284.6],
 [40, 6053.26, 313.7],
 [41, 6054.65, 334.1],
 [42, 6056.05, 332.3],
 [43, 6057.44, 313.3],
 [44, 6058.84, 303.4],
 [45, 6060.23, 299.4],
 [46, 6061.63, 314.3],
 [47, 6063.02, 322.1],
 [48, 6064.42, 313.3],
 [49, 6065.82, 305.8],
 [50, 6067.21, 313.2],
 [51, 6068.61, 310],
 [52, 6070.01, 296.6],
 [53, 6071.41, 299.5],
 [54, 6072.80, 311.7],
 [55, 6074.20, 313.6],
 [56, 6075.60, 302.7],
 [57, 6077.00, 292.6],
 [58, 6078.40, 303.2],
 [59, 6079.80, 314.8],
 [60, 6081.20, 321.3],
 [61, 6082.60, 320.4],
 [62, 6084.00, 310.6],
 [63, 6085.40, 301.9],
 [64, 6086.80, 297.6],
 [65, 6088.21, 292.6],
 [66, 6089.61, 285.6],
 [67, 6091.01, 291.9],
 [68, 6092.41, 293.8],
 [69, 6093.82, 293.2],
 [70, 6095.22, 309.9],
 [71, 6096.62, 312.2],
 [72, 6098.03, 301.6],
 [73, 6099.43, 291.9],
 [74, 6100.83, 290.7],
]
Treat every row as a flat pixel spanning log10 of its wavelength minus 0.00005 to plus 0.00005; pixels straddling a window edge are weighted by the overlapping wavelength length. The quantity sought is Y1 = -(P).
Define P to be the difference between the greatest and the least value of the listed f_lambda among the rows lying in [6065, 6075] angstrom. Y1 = -17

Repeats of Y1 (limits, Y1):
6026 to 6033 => -120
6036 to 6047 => -39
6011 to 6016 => -5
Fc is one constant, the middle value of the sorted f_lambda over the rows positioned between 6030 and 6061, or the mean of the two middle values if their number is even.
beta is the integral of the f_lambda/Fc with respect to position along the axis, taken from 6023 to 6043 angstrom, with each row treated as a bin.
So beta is 19 angstrom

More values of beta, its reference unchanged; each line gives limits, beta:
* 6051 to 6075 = 24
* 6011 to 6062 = 49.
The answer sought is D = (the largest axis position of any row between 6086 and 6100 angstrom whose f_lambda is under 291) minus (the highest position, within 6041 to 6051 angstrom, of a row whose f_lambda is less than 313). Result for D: 39.1 angstrom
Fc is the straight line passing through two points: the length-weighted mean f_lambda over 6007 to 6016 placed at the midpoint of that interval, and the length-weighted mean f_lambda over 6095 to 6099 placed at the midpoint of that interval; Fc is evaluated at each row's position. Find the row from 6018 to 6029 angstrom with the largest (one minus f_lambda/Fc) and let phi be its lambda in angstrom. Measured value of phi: 6028.22 angstrom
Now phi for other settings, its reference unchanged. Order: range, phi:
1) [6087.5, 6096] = 6089.61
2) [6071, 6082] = 6077.00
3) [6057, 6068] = 6060.23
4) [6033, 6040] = 6037.95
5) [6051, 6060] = 6051.87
